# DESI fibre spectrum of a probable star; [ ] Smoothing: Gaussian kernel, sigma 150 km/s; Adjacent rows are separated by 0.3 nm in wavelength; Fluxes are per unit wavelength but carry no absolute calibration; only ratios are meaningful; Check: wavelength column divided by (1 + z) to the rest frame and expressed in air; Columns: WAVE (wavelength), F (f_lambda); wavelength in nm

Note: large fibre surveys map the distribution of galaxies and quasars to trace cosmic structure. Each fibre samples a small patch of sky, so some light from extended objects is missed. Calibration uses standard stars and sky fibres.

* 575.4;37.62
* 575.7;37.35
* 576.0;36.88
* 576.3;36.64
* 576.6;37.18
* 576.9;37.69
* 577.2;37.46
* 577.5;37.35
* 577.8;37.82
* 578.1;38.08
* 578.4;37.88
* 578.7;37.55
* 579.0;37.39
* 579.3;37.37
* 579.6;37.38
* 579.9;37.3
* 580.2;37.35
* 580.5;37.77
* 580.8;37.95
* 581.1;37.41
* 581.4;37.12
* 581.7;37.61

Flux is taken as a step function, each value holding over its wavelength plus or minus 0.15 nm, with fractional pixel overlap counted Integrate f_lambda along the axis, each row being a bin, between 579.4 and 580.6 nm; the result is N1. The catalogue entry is 44.9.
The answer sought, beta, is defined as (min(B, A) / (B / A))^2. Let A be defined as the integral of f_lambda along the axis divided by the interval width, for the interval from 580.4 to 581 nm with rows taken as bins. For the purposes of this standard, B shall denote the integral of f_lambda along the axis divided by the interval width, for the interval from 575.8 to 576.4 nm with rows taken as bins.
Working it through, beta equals 1431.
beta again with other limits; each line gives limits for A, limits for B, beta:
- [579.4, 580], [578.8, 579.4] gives 1391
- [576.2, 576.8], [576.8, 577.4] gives 1329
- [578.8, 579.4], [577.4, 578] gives 1380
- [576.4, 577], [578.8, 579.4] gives 1391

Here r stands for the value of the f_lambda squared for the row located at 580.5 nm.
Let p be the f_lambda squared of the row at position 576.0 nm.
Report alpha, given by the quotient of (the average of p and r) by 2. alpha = 697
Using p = 1360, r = 1427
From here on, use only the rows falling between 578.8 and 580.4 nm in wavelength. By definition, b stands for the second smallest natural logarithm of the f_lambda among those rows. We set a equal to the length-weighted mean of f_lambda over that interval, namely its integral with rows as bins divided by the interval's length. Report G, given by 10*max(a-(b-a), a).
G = 711.3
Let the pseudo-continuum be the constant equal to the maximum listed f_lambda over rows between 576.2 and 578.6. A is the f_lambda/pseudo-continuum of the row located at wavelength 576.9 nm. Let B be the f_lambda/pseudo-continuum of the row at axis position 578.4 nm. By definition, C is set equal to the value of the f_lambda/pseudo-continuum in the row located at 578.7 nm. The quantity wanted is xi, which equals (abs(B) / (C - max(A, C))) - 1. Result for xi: -272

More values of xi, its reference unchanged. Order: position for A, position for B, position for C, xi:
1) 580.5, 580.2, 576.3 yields -34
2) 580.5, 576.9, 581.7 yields -237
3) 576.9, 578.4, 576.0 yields -48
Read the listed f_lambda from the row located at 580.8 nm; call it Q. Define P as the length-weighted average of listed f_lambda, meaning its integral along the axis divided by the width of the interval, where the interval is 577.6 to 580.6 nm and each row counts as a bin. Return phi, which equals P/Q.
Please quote 0.99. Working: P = 37.6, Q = 37.95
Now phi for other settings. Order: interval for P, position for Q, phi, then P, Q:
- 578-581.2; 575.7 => 1.01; 37.6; 37.35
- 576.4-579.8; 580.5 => 0.99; 37.5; 37.77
